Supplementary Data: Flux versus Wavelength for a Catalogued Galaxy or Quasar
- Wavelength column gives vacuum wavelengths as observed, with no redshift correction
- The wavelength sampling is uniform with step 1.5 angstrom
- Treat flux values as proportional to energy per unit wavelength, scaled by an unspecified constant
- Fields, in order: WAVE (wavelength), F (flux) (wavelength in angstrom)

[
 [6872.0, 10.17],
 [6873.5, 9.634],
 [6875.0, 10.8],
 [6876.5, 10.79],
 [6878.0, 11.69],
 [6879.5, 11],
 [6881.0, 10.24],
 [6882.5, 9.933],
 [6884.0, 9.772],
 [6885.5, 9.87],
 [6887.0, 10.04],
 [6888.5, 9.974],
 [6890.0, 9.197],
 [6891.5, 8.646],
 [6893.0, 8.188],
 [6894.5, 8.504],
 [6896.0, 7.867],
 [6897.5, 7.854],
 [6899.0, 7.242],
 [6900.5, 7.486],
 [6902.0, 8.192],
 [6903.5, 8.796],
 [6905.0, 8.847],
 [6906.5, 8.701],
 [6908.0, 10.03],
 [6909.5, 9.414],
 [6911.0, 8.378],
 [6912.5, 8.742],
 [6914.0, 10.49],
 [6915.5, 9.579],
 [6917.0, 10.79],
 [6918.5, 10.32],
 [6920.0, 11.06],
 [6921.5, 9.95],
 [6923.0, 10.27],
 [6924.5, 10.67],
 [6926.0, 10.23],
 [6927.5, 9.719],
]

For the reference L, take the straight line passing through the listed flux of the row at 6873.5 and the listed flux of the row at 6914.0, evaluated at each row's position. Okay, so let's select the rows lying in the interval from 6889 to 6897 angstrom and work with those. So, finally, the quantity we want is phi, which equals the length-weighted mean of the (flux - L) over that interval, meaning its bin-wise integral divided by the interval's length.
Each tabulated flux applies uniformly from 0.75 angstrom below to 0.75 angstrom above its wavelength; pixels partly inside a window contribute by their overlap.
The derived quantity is -1.5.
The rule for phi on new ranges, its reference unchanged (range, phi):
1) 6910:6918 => -0.9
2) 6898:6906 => -2.1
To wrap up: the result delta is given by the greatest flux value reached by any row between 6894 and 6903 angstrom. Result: 8.504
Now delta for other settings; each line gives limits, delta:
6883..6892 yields 10.04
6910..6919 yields 10.79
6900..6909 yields 10.03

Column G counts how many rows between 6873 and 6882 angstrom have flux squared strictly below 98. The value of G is 1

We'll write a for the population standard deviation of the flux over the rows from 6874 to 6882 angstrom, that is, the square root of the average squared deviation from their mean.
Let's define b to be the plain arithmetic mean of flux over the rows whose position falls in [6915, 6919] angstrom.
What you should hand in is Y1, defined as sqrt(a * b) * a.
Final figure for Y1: 1.02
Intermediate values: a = 0.47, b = 10.2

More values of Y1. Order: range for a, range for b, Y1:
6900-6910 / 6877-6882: 2.18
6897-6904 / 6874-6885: 1.32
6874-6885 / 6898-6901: 1.32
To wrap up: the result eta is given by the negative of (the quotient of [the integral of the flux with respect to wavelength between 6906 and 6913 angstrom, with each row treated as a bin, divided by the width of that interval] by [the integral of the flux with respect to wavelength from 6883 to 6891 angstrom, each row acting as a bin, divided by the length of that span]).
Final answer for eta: -0.93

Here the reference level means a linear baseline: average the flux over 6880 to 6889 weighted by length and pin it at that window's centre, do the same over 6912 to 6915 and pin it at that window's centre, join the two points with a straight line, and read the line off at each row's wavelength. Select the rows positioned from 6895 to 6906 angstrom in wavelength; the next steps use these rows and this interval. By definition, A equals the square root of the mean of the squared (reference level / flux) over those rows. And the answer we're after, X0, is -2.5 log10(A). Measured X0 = -0.23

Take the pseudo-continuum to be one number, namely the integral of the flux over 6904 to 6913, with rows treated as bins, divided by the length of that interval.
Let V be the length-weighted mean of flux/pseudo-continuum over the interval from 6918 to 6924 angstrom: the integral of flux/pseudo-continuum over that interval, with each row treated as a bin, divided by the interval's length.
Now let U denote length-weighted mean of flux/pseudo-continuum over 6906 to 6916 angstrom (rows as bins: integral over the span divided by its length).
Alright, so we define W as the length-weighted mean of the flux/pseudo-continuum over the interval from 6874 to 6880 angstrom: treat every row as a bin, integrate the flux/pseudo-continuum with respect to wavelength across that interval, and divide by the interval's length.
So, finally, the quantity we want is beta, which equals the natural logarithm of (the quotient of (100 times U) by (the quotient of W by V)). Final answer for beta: 4.58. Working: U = 1.04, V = 1.15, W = 1.22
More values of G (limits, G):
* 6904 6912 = 4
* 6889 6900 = 7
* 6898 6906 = 5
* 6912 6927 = 2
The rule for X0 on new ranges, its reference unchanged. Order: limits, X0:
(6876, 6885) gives 0.05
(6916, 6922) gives 0.10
